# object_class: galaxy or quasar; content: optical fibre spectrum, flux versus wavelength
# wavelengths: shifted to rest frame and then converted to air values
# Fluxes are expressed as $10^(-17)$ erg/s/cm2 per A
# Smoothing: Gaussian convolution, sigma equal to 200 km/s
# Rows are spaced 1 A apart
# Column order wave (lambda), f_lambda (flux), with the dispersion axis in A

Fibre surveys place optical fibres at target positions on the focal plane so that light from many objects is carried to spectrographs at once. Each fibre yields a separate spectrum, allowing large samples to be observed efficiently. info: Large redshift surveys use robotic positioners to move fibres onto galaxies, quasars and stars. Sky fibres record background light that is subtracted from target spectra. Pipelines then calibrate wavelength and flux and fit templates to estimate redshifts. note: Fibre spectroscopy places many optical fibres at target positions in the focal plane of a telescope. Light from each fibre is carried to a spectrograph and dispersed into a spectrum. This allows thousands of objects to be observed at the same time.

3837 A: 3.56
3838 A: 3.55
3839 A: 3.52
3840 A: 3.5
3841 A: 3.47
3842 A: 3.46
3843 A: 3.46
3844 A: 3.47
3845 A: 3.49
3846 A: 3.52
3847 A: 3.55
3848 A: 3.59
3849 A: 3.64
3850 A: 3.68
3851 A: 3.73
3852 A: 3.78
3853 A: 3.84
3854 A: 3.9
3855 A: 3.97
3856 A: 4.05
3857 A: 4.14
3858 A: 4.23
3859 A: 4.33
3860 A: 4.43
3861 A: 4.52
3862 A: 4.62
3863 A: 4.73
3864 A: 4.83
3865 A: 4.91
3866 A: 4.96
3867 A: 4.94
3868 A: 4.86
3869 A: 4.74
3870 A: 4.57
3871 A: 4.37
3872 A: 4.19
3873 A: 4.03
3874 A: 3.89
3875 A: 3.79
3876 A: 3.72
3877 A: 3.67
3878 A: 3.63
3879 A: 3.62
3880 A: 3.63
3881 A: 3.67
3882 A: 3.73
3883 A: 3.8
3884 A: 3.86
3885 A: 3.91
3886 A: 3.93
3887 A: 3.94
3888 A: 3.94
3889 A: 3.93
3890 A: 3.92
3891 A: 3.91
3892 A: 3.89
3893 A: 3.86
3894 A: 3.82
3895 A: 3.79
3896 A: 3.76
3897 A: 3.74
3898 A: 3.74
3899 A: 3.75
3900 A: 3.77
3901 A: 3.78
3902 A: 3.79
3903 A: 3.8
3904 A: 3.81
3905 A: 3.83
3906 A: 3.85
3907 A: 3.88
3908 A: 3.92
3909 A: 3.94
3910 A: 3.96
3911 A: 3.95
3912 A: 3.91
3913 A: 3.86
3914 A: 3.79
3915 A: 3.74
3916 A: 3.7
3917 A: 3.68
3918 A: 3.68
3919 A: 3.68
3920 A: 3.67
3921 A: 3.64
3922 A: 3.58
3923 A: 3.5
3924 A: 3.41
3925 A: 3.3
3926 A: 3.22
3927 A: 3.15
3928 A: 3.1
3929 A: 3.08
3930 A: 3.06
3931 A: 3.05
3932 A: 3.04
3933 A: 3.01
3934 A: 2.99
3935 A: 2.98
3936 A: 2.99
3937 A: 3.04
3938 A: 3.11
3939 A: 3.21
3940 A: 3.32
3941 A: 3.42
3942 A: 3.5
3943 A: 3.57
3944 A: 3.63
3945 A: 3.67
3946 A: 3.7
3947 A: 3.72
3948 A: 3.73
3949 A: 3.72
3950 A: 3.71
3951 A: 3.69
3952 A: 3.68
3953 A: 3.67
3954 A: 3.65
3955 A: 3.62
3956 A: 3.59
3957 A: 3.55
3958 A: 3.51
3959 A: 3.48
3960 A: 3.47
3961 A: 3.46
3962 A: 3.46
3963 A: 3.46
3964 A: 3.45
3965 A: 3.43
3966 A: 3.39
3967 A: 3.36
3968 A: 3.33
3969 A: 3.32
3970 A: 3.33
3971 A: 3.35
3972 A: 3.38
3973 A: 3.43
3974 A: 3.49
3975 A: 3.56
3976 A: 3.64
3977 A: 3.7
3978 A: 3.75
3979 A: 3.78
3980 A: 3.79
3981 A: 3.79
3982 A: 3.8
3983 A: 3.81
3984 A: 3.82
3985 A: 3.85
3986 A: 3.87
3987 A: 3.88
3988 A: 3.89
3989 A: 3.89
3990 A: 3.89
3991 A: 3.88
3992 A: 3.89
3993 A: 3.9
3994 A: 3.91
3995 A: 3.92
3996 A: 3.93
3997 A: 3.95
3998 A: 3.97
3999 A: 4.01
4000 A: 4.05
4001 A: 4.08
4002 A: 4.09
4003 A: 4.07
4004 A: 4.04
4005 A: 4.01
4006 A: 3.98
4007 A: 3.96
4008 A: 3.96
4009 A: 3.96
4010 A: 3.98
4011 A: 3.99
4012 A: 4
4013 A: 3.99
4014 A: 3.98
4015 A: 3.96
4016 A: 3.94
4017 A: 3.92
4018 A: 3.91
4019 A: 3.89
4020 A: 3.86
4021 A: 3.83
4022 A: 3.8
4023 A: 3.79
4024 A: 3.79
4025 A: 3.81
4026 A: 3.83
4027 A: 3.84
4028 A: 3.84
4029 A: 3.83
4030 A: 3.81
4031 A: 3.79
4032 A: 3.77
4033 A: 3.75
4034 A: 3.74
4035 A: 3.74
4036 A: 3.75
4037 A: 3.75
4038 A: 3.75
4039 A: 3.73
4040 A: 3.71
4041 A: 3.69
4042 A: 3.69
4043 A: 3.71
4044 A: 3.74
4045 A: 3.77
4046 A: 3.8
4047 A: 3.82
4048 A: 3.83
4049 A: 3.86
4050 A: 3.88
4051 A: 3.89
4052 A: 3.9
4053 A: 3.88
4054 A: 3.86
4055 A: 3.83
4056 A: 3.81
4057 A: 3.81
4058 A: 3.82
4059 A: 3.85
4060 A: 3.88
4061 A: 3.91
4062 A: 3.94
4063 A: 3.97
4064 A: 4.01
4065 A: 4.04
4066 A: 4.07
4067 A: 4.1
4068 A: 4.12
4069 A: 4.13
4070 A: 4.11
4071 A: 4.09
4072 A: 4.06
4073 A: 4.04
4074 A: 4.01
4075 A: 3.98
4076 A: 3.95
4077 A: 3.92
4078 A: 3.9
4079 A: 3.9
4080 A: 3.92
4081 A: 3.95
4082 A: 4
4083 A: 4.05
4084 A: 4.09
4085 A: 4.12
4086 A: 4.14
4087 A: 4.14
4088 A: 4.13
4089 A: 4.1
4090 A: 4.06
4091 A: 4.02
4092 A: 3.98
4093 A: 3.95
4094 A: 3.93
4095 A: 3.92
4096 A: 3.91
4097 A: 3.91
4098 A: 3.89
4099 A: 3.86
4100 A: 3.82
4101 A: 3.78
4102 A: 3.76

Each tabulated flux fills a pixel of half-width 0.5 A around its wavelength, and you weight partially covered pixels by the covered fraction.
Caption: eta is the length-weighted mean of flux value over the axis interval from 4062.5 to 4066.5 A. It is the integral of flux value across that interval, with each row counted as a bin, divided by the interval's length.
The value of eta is 4.02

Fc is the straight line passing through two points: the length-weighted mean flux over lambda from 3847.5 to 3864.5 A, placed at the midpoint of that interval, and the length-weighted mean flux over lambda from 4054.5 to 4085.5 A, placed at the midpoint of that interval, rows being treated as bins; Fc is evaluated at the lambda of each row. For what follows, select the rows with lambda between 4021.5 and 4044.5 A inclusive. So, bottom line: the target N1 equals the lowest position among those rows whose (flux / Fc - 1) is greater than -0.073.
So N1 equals 4022 A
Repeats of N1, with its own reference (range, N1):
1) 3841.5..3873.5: 3853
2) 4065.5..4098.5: 4066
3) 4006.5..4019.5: 4007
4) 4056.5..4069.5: 4057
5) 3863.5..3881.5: 3864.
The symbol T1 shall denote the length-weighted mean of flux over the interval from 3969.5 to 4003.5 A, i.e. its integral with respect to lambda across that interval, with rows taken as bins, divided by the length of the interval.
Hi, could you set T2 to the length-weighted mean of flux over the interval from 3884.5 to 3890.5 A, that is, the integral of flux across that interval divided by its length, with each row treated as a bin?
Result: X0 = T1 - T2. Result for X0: -0.1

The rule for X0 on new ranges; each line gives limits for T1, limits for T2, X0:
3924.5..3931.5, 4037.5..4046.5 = -0.6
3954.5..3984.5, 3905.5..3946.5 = 0.1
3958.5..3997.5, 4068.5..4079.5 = -0.3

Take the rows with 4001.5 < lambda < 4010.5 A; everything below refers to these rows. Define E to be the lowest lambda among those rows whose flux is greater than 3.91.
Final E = 4002 A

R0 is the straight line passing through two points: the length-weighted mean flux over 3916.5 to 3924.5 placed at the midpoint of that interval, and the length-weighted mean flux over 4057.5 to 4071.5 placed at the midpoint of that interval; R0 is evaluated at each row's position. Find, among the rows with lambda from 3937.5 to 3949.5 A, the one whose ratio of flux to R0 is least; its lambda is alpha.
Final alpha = 3938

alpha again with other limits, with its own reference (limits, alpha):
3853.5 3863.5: 3854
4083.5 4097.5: 4097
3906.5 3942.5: 3935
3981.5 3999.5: 3982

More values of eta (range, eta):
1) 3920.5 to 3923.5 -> 3.57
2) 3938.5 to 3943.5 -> 3.40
